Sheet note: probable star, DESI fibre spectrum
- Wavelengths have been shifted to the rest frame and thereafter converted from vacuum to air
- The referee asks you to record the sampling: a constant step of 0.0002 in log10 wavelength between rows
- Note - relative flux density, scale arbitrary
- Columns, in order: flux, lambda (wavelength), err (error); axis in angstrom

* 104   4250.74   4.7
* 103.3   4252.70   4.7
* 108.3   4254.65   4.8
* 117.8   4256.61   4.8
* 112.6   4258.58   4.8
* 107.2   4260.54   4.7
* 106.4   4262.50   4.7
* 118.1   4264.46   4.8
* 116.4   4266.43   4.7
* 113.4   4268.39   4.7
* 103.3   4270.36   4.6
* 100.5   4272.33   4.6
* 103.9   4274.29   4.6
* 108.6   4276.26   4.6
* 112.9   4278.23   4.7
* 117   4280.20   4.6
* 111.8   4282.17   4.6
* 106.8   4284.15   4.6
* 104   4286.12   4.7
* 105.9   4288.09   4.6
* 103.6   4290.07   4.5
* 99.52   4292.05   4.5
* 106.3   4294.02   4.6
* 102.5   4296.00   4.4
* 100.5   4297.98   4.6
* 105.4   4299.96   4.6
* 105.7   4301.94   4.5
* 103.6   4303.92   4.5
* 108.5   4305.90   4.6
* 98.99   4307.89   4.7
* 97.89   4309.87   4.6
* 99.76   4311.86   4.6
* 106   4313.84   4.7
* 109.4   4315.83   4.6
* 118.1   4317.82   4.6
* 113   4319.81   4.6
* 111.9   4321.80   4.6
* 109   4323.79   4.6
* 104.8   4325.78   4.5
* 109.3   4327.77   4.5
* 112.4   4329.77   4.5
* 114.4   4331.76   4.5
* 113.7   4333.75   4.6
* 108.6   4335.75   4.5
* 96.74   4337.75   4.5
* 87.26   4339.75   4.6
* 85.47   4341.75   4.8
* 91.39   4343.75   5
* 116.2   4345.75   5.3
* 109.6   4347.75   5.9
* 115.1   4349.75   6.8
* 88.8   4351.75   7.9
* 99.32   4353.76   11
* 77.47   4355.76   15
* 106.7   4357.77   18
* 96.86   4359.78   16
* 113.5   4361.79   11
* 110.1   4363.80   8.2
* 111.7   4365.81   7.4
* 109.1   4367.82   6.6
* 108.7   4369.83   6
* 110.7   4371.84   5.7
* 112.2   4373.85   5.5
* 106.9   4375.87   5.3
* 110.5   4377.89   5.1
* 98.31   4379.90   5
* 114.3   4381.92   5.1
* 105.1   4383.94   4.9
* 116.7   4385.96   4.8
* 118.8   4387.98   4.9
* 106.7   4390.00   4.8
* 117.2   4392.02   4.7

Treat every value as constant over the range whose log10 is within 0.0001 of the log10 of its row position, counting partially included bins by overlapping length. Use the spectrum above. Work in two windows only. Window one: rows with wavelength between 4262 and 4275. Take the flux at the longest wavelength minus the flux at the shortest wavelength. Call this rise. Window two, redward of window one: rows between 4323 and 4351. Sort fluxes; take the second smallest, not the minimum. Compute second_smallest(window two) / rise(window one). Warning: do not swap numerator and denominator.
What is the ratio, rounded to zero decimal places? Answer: -35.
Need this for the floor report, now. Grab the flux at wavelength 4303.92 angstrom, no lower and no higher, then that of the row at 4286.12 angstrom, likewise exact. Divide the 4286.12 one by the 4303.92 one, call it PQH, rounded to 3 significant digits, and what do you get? 1.00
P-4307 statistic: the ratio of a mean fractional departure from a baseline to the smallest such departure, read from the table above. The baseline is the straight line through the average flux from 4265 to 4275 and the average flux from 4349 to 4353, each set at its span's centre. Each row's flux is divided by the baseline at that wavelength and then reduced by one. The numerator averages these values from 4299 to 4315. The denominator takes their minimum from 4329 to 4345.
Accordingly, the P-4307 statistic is 0.1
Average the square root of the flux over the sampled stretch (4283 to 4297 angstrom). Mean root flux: 10.2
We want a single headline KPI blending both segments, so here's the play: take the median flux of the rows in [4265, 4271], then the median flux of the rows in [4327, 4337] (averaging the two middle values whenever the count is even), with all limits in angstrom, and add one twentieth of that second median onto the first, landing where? 119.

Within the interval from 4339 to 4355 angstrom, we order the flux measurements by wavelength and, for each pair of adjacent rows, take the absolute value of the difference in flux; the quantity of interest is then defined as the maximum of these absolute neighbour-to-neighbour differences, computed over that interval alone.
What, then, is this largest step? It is 26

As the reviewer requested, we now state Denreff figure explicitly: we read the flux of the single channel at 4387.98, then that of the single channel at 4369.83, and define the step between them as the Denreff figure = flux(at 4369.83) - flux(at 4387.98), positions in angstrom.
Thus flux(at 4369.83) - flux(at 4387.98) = -10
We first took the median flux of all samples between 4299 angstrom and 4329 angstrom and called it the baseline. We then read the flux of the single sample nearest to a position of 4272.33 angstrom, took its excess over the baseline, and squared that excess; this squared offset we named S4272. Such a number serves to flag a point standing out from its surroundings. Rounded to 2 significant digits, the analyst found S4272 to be 30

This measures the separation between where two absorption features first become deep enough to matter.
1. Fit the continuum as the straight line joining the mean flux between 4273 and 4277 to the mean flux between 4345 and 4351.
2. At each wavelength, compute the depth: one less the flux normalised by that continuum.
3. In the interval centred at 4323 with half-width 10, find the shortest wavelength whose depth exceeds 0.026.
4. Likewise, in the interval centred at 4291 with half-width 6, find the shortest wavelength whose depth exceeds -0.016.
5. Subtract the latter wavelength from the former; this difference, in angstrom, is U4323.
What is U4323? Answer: 27.7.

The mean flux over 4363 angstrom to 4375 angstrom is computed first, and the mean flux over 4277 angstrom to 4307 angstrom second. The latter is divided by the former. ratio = 0.96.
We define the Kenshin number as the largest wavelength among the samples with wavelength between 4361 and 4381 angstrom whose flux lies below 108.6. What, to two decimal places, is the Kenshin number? 4379.90 angstrom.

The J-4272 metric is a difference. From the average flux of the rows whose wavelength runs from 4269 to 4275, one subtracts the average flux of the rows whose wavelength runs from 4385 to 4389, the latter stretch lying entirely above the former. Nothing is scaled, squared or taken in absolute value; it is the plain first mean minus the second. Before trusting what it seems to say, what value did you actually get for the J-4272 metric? -15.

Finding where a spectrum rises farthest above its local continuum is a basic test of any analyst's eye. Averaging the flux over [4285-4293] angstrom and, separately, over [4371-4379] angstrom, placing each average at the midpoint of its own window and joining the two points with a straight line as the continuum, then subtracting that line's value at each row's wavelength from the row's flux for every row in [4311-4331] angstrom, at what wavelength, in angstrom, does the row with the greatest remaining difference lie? 4317.82 angstrom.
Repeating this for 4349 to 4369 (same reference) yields 4349.75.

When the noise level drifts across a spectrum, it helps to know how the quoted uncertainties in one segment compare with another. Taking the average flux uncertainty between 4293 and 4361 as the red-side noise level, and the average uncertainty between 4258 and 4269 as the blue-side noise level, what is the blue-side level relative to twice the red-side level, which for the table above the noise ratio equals 0.39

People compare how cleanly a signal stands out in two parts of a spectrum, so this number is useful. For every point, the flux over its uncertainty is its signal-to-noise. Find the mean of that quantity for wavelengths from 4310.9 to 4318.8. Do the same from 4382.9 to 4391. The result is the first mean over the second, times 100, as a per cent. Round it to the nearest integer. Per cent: 102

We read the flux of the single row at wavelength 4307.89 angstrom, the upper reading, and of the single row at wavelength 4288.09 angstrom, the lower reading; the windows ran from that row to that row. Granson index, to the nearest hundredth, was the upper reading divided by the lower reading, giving 0.93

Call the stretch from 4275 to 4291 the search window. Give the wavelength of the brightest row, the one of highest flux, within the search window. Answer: 4280.20 angstrom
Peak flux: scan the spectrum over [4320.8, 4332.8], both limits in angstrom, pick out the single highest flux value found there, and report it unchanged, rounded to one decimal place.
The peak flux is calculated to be 114.4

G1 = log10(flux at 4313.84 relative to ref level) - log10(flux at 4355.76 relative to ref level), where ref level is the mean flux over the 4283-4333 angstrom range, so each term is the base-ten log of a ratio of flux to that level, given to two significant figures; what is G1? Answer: 0.14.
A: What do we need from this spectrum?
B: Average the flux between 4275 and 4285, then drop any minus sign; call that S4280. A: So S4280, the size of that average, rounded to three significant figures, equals 111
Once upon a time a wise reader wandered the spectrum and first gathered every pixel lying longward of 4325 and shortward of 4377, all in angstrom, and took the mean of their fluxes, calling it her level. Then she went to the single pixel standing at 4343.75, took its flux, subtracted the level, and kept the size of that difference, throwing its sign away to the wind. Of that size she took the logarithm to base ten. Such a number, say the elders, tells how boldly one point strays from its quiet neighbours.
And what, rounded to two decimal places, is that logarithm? 1.12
